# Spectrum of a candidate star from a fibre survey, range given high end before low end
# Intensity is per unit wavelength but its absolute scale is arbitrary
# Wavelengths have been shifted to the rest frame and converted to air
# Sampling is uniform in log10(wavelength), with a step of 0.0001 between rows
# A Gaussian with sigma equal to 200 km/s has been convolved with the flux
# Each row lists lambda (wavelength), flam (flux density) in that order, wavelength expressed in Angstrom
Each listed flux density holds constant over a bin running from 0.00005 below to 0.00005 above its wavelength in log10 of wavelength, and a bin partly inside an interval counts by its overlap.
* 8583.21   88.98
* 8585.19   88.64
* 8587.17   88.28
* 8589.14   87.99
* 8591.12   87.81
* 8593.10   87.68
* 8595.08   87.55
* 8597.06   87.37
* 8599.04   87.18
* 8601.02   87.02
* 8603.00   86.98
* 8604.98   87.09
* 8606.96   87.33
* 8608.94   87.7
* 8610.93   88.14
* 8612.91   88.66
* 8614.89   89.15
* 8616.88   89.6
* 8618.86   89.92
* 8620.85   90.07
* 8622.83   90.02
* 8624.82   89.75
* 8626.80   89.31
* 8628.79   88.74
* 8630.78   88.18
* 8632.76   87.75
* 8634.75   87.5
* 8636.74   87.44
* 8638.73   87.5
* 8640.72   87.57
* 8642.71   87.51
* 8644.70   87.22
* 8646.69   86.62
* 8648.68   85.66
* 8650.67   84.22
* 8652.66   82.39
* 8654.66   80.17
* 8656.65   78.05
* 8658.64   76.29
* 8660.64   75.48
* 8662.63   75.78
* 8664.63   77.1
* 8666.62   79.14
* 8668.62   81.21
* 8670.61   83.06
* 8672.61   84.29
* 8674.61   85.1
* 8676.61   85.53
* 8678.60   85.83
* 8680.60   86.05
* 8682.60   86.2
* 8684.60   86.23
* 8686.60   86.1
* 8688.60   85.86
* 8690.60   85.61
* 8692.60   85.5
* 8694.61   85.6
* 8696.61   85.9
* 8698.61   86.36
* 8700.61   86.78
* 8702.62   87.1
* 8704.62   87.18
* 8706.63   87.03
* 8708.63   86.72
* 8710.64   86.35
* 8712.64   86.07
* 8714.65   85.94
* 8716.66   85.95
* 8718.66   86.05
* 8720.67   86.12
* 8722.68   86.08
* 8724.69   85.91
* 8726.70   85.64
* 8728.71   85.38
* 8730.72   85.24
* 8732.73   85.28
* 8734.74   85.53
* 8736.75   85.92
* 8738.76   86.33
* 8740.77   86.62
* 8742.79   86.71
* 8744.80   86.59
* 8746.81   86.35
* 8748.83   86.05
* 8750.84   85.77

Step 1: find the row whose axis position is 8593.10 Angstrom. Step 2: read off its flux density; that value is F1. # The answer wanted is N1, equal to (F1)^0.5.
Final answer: 9.36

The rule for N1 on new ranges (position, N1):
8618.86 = 9.48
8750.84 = 9.26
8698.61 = 9.29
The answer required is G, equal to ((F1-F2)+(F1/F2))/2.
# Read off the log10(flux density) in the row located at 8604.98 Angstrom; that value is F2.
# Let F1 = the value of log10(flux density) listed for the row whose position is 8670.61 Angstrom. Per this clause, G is 0.484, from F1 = 1.92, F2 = 1.94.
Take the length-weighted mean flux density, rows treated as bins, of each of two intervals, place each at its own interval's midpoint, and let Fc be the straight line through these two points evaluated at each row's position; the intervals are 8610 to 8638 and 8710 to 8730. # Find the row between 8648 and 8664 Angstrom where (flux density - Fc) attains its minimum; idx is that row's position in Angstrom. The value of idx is 8660.64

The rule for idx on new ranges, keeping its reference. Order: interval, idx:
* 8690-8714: 8692.60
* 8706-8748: 8730.72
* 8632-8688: 8660.64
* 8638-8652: 8650.67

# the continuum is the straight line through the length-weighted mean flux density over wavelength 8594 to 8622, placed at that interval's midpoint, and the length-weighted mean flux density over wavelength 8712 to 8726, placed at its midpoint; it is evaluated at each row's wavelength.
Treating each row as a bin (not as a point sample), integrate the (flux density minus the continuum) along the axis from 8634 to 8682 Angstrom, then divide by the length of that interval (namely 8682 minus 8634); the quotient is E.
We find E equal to -4.0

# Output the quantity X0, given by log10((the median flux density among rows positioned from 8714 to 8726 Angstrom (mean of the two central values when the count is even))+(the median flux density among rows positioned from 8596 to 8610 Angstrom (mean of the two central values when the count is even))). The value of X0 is 2.24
